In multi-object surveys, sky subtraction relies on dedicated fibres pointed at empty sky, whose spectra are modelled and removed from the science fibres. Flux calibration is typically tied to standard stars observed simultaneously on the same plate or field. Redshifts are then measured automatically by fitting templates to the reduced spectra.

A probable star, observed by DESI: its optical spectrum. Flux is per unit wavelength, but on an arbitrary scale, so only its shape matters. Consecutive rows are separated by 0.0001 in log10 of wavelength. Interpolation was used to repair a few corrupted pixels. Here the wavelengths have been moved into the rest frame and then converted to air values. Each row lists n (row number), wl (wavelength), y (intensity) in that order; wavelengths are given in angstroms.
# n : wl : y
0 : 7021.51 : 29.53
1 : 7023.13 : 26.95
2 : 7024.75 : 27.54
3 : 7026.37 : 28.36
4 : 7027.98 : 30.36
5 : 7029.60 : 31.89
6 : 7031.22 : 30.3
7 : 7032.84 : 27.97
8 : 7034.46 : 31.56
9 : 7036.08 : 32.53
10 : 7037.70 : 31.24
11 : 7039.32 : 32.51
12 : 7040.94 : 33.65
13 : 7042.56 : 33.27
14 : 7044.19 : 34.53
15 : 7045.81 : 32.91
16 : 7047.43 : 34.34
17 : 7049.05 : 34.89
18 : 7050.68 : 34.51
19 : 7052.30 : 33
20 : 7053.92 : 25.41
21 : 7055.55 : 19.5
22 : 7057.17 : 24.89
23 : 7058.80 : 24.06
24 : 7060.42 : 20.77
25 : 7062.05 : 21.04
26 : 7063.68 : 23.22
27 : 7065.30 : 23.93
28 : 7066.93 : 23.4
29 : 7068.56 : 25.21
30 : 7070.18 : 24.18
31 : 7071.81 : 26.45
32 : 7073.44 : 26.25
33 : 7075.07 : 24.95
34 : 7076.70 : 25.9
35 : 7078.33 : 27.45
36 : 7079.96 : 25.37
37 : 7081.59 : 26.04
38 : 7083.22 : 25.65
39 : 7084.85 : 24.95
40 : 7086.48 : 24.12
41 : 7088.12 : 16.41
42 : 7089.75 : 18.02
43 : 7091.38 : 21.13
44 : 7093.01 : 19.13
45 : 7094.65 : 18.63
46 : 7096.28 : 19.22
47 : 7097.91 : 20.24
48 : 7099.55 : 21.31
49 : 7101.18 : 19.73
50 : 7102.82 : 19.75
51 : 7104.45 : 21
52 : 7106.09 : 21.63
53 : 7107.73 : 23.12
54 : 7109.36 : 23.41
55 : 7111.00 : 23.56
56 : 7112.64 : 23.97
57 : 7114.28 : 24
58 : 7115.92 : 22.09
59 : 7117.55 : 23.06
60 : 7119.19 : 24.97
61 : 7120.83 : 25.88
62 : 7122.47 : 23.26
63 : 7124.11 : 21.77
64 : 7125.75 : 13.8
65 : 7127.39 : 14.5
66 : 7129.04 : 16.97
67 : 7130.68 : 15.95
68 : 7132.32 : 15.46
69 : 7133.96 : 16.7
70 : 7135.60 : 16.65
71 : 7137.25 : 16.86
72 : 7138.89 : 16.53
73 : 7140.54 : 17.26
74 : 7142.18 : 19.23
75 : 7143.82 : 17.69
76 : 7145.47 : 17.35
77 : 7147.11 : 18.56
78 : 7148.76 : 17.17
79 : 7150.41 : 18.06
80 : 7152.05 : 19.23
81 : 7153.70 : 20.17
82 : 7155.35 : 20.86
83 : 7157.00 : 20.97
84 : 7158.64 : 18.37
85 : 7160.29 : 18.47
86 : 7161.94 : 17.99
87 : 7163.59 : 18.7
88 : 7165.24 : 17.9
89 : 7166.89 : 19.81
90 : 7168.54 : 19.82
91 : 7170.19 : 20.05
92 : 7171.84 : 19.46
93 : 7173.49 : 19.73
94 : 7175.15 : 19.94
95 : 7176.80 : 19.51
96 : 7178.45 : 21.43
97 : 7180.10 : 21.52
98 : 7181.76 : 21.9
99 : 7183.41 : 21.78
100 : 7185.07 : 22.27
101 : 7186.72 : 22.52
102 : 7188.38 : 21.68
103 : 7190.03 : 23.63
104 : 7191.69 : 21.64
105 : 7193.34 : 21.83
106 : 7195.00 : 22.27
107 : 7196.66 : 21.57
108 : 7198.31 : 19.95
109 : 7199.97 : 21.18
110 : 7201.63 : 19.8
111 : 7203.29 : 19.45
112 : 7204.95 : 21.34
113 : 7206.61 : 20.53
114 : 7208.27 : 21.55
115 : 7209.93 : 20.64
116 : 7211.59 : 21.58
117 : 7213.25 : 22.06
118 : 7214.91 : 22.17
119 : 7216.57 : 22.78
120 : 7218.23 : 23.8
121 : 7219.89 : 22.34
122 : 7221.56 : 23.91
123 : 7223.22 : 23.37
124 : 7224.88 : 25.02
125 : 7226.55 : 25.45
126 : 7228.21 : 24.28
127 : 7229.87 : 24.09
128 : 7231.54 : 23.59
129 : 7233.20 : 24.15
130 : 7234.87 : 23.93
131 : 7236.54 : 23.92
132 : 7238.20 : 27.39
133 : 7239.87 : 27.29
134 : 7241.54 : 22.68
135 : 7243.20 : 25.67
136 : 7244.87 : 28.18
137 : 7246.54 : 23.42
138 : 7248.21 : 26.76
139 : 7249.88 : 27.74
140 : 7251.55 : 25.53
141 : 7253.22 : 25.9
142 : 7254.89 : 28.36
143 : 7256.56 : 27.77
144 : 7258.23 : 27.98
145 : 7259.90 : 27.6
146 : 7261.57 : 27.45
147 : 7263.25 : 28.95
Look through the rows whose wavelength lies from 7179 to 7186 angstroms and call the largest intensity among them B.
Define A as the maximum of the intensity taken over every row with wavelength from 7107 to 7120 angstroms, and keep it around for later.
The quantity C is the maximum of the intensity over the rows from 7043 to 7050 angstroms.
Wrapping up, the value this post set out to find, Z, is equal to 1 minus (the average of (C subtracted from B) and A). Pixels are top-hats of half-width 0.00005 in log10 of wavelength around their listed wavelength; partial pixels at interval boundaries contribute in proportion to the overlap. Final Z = -5.2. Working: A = 24.97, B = 22.27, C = 34.89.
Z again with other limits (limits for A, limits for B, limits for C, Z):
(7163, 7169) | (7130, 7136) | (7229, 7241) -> -3.6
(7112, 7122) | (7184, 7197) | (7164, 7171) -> -13.7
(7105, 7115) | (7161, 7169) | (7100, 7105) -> -10.4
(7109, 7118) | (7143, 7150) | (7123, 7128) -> -9.4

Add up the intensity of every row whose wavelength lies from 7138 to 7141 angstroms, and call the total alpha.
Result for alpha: 34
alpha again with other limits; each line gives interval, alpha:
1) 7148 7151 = 35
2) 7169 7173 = 40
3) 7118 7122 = 51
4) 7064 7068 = 47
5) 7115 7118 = 45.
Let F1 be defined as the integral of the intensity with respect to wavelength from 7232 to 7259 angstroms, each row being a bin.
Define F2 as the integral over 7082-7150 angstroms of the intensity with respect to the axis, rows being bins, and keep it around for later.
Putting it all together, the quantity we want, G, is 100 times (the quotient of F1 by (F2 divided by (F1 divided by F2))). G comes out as 27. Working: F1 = 702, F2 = 1362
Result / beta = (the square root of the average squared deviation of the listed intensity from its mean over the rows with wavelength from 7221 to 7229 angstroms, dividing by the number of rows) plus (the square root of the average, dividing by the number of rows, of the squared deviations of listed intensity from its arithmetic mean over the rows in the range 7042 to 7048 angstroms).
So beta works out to 1.4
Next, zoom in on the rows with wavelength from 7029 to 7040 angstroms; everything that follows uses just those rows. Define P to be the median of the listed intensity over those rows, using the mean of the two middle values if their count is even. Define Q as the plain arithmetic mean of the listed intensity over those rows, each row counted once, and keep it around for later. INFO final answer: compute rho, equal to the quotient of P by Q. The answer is 1.013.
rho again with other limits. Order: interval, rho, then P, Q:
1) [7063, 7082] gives 1.004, 25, 25.2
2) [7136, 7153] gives 0.985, 18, 17.8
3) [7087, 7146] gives 0.987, 19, 19.7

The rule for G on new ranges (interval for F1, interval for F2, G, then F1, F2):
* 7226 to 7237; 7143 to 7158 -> 88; 266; 283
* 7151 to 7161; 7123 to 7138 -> 62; 197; 250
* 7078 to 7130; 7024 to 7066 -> 84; 1124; 1225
